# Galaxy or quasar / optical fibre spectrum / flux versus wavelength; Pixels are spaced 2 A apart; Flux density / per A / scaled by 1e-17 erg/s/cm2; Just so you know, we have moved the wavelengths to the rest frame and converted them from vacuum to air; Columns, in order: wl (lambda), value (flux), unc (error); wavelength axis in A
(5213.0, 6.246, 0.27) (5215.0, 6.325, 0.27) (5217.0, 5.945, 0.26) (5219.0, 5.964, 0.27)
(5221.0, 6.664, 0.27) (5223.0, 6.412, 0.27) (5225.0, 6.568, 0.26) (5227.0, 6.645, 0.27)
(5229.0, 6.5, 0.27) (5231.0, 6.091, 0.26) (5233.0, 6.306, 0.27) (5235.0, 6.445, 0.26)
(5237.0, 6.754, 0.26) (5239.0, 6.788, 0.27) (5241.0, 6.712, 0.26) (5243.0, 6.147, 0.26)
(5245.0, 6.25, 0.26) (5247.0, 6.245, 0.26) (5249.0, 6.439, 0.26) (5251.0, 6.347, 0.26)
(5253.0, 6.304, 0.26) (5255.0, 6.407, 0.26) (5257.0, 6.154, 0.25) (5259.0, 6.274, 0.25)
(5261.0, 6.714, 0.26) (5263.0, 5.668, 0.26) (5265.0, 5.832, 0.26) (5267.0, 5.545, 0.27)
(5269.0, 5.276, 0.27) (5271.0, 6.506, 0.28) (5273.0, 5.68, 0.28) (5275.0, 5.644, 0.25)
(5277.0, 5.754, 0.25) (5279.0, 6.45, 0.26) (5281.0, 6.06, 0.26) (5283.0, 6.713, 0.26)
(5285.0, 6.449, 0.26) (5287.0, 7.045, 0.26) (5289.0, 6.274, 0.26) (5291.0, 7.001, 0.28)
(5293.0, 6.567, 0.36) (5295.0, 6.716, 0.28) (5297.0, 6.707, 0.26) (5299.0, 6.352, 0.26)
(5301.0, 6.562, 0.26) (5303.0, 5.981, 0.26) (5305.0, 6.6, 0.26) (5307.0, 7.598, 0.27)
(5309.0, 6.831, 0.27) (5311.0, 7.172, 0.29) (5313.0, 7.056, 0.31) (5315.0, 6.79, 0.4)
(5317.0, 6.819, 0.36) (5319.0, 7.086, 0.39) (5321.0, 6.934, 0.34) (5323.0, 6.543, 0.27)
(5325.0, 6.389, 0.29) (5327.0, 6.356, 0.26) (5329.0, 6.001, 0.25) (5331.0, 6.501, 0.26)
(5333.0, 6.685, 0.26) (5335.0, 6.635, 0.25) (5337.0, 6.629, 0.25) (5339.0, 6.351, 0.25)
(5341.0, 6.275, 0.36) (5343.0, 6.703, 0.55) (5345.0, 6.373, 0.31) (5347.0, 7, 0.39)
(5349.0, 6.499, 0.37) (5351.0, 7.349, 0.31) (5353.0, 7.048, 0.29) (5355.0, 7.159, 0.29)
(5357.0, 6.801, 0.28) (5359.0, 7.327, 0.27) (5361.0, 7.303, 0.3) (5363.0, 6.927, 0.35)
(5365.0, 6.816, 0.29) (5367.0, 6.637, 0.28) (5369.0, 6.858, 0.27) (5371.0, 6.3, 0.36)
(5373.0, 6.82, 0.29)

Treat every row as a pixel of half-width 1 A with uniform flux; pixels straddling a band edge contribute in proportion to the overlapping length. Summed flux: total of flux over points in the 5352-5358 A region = 21.0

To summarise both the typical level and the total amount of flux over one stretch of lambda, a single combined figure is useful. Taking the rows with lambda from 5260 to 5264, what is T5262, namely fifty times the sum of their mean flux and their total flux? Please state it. 929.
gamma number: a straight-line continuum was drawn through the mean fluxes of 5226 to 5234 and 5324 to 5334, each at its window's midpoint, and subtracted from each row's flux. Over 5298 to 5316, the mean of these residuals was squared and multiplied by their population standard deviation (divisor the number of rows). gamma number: 0.066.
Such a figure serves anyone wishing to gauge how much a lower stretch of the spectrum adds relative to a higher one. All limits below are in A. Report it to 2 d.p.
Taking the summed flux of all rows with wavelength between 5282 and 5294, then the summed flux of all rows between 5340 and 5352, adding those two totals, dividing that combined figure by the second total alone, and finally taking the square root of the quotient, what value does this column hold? 1.41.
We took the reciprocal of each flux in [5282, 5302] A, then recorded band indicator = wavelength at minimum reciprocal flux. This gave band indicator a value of 5287.0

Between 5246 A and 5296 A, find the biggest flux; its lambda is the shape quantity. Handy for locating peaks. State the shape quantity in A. 5287.0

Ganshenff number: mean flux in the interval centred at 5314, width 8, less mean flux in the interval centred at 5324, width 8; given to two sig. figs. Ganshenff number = 0.40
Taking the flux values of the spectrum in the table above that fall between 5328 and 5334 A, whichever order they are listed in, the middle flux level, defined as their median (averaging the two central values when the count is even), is 6.50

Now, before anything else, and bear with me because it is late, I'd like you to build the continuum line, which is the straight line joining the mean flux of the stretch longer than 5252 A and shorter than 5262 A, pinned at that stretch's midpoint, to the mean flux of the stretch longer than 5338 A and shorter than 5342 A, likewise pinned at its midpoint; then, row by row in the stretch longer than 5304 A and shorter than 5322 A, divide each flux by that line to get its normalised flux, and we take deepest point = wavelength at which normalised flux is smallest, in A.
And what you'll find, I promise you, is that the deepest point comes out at 5305.0 A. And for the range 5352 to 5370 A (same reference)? 5367.0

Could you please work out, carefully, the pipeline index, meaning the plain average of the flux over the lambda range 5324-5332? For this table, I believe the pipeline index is 6.31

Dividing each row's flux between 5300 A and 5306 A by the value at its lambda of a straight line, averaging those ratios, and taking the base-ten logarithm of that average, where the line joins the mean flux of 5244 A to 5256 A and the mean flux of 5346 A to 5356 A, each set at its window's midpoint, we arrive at -0.02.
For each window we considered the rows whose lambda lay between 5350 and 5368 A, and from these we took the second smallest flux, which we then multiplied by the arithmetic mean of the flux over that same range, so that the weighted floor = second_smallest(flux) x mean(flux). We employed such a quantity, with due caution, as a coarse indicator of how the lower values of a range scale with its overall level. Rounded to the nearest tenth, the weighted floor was 47.9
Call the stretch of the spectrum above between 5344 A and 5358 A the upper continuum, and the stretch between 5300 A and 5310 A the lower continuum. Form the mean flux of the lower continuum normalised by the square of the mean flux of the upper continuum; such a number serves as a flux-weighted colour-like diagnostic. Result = 0.141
